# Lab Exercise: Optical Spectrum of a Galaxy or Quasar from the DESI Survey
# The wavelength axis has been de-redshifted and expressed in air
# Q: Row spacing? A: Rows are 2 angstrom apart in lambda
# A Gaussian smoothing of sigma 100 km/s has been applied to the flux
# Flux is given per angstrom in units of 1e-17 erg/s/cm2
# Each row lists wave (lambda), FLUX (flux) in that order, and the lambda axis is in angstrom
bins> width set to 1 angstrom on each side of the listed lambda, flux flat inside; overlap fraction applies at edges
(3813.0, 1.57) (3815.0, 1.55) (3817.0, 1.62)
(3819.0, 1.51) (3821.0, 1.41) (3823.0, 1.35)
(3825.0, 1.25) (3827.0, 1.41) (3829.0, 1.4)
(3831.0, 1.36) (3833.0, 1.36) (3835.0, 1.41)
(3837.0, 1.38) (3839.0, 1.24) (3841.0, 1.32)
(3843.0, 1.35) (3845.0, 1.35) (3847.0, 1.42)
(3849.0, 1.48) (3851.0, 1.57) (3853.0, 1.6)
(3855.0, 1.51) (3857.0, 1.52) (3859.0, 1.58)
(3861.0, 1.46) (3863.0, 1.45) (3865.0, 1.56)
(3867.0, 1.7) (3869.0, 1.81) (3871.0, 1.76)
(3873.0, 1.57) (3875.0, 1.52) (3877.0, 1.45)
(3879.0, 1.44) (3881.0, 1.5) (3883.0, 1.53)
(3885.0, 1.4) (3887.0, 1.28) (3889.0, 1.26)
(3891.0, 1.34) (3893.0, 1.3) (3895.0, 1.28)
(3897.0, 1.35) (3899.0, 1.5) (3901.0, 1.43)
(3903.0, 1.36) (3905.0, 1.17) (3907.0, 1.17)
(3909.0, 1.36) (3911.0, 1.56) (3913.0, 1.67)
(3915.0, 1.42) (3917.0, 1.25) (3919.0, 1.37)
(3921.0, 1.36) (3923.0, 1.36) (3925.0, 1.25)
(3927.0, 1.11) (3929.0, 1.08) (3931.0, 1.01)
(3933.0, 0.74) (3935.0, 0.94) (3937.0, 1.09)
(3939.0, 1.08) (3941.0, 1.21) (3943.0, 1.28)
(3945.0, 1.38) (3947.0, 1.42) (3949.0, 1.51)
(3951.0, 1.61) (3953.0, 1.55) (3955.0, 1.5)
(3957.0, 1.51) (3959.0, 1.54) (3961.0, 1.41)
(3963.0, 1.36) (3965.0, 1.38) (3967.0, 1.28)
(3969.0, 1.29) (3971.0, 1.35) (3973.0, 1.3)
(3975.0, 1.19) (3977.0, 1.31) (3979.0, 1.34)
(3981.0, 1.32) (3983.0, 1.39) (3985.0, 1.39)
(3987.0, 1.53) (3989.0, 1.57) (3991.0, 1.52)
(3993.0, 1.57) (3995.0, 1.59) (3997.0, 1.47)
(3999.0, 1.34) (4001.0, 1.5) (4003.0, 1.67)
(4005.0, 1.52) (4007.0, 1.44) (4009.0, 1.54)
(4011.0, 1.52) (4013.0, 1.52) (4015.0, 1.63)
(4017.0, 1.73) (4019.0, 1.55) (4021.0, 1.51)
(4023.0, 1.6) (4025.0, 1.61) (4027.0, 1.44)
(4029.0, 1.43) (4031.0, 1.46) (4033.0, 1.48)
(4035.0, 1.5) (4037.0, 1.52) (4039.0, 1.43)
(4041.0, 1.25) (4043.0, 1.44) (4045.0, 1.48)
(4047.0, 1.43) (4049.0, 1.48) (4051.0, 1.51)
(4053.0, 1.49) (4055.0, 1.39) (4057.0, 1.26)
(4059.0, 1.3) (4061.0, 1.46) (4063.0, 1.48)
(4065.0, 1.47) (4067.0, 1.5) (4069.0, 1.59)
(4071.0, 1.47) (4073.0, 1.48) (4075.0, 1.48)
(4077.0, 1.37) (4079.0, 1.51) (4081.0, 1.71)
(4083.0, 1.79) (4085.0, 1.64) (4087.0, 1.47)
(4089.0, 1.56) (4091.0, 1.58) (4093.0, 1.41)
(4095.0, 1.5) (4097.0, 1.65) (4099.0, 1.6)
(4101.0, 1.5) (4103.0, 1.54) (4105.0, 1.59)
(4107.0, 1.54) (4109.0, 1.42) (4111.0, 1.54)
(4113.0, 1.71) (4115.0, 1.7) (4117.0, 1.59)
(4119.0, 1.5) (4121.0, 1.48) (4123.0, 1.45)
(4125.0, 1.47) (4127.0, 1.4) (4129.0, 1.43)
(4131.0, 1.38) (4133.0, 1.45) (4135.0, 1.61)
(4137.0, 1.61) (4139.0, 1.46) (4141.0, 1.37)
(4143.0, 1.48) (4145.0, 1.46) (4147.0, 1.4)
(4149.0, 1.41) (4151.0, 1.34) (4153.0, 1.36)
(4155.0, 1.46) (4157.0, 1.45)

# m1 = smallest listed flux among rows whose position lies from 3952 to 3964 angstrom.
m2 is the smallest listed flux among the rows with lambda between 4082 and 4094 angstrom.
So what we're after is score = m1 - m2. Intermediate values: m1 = 1.36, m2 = 1.41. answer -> -0.05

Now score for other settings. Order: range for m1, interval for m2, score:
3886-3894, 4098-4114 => -0.16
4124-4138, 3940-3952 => 0.17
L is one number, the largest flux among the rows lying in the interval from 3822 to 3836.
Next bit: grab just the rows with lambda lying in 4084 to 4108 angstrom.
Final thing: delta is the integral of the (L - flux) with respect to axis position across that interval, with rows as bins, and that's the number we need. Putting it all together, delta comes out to -3.3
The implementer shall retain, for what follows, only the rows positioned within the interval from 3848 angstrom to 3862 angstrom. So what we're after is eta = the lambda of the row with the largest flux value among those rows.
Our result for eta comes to 3853.0 angstrom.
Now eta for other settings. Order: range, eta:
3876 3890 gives 3883.0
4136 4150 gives 4137.0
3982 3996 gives 3995.0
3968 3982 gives 3971.0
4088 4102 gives 4097.0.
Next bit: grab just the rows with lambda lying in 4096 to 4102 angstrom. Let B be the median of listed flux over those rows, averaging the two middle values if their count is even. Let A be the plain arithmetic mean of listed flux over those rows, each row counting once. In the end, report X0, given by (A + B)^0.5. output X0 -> 1.78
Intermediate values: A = 1.58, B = 1.60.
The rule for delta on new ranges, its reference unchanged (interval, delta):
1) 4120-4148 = -1.4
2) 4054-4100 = -4.5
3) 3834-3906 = -2.8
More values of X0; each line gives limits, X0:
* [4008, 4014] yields 1.75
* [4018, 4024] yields 1.76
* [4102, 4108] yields 1.76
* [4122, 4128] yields 1.70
